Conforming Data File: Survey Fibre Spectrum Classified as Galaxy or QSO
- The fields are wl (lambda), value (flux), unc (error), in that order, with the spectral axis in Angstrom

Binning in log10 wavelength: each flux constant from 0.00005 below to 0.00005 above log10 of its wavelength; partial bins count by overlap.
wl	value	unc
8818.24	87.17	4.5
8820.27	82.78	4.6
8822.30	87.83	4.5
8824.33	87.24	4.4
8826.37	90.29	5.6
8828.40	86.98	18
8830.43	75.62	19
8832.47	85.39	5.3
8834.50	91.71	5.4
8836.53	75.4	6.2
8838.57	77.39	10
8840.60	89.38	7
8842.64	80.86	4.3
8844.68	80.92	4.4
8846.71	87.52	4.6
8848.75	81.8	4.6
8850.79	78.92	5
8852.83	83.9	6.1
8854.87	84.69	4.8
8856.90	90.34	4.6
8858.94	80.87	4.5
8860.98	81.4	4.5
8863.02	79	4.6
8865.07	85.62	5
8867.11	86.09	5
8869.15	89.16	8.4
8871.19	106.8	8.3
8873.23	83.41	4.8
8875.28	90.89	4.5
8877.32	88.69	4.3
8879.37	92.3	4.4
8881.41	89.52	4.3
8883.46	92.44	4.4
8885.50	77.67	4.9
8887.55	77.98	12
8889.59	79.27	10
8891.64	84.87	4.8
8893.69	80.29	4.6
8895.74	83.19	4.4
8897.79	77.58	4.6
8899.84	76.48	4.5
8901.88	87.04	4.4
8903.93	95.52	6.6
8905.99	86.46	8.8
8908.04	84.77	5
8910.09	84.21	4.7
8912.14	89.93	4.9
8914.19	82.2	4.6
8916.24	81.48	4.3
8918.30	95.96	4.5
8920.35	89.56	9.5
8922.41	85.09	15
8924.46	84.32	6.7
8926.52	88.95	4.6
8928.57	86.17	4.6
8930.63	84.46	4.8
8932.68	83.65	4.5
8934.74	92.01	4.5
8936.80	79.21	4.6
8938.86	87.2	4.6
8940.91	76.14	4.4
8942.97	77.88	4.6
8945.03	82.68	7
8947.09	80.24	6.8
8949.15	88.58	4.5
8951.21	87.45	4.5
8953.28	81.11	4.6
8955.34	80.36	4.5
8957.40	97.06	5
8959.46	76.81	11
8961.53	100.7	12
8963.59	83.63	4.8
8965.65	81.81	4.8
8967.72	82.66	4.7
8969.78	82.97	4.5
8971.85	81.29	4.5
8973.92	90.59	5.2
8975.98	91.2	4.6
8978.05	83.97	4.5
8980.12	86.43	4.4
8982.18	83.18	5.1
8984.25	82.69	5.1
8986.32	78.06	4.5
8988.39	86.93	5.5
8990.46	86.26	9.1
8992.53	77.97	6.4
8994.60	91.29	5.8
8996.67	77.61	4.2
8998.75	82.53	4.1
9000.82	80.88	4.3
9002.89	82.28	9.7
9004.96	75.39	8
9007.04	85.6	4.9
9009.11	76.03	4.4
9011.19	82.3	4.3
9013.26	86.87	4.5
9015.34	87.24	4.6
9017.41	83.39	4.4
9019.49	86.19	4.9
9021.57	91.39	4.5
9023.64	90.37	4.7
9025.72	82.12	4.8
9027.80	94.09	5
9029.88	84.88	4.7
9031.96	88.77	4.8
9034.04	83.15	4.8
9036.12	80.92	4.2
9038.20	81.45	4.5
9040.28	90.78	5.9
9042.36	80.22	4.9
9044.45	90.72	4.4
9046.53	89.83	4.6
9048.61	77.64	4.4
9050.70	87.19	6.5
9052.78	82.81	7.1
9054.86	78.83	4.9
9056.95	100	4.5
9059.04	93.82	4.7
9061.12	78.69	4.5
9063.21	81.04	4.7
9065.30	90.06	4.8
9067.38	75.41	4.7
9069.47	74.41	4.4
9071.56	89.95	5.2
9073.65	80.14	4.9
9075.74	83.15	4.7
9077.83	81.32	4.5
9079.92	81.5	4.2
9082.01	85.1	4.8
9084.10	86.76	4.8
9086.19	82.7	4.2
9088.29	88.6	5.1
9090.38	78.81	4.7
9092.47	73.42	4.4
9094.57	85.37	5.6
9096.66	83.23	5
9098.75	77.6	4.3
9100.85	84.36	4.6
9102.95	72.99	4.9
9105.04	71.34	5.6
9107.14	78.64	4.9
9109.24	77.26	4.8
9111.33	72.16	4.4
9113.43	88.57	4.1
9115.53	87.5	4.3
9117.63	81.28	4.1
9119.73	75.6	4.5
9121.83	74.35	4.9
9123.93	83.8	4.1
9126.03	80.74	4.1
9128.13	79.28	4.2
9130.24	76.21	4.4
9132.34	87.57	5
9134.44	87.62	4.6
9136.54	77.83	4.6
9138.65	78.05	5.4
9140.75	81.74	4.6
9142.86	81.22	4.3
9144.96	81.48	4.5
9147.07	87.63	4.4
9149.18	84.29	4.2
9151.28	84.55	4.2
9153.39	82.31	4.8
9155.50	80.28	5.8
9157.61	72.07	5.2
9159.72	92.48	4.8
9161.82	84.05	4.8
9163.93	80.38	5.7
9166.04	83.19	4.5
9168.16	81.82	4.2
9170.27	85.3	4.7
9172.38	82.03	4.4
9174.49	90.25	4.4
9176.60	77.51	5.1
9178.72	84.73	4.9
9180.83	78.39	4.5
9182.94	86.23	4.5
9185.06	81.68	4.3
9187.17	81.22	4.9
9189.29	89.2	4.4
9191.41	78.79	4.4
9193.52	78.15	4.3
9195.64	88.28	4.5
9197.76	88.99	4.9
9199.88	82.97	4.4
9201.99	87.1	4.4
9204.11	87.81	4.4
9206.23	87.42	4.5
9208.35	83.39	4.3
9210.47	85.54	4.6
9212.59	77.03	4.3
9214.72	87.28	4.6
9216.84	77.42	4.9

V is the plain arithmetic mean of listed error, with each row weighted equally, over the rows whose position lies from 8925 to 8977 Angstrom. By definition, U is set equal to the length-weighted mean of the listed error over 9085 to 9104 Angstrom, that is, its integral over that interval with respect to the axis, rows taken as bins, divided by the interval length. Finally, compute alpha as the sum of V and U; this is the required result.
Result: 10.1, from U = 4.76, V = 5.4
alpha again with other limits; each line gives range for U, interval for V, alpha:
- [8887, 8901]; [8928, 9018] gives 11.6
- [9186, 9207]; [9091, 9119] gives 9.2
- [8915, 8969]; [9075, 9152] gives 10.6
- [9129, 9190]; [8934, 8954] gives 9.7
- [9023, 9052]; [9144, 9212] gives 9.5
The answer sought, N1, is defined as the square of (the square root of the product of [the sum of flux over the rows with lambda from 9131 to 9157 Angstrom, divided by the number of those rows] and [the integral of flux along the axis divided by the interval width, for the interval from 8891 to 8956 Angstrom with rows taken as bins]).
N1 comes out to 7007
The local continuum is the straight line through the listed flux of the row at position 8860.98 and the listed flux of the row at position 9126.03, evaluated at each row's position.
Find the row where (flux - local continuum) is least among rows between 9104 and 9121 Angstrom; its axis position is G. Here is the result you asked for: 9105.04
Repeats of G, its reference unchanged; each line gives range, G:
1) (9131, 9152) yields 9136.54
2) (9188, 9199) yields 9193.52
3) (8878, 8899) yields 8897.79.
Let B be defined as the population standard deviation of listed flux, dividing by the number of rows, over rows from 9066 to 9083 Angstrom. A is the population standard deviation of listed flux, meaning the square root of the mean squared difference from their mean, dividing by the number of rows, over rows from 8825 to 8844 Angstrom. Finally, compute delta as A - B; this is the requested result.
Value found 1.4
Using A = 6.1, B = 4.7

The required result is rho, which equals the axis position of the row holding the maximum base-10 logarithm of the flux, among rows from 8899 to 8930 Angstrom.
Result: 8918.30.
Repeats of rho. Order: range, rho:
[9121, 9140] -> 9134.44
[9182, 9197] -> 9189.29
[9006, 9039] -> 9027.80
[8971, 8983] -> 8975.98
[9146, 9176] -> 9159.72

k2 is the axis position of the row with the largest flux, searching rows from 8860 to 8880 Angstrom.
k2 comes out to 8871.19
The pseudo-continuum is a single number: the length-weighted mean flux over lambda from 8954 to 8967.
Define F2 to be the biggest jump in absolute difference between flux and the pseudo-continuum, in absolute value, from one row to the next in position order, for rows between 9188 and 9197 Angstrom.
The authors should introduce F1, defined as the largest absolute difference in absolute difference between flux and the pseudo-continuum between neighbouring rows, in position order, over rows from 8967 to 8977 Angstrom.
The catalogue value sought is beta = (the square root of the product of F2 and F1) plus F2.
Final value 10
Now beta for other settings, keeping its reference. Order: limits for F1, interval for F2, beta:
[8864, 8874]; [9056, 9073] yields 21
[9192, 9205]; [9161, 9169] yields 9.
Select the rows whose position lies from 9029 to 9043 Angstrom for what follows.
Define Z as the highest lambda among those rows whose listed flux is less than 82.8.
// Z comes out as 9042.36 Angstrom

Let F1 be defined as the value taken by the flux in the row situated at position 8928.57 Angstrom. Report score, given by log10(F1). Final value 1.935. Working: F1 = 86.17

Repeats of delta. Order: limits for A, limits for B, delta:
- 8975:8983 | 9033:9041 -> -0.8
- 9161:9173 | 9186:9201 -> -2.9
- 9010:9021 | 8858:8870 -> -1.5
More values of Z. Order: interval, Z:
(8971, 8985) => 8984.25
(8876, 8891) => 8889.59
